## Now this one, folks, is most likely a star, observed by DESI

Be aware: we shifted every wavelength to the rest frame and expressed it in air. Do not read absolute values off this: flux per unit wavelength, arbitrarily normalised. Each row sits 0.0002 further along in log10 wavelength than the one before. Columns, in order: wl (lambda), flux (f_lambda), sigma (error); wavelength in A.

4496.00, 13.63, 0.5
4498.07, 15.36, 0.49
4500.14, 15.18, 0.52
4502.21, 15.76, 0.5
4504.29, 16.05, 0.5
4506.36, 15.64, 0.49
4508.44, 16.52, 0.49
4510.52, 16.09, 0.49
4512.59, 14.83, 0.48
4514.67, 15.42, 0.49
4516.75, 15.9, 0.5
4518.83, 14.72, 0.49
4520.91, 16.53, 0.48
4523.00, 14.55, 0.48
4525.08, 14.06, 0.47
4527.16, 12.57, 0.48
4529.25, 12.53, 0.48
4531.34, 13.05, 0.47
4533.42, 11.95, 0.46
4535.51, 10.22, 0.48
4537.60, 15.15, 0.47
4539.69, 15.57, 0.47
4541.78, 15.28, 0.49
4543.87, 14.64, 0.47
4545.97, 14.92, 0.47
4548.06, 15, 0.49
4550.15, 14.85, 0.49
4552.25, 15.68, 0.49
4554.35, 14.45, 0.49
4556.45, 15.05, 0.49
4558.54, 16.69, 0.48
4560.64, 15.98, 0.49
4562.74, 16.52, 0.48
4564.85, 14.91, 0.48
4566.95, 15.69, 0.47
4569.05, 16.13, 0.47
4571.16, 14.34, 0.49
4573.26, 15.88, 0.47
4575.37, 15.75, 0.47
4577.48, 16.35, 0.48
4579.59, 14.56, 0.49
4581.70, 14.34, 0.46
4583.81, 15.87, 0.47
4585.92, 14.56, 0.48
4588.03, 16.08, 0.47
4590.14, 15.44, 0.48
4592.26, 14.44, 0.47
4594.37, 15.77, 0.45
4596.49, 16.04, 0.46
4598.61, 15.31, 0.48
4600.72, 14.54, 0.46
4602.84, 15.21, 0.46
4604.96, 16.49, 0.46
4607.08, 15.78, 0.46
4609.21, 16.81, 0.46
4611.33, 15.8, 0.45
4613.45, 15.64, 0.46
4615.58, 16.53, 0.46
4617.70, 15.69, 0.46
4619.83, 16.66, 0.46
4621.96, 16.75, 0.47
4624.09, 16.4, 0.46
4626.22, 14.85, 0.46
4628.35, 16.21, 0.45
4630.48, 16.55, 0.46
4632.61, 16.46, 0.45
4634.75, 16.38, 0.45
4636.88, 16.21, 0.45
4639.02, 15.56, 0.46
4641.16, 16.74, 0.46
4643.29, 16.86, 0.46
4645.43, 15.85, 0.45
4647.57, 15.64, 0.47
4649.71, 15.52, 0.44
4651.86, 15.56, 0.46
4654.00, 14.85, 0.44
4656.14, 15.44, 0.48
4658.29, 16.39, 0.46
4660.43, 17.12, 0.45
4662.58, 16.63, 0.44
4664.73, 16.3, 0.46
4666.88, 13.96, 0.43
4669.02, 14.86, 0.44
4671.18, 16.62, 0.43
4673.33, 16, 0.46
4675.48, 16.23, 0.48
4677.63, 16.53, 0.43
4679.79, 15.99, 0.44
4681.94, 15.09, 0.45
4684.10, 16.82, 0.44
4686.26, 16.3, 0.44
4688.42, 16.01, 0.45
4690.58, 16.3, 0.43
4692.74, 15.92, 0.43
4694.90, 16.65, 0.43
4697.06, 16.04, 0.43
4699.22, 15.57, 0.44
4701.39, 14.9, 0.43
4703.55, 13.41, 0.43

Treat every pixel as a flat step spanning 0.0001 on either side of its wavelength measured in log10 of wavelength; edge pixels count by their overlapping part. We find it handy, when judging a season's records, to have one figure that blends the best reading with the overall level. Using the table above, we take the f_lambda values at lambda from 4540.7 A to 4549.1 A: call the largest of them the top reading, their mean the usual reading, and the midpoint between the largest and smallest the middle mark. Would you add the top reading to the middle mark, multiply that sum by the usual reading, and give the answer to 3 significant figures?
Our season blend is 452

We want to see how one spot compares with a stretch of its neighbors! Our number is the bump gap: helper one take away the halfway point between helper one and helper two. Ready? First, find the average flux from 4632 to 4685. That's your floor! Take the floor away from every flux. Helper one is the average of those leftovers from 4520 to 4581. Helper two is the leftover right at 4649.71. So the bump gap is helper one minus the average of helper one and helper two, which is -0.37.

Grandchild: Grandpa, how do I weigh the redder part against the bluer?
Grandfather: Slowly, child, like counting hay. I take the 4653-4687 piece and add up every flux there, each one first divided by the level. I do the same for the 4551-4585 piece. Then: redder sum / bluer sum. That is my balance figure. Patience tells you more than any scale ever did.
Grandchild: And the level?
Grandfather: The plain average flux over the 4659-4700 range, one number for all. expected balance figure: 1.03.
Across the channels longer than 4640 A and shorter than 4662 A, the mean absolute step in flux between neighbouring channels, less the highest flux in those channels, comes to -16.6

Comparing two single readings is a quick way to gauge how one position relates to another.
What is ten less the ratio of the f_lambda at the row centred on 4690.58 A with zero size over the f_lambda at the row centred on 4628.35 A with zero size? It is 8.99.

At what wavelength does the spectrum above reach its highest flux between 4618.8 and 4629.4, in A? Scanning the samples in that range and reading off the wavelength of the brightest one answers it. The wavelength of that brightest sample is 4621.96 A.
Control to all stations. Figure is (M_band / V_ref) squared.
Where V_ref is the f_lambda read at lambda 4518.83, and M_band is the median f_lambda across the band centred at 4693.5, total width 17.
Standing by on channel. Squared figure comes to 1.19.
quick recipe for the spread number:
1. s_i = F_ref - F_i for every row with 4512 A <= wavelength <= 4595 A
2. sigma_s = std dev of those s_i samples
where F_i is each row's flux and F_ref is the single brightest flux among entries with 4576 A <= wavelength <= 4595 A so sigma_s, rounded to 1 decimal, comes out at 1.3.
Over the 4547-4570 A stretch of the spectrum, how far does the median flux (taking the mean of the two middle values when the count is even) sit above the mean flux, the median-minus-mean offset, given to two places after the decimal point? 0.14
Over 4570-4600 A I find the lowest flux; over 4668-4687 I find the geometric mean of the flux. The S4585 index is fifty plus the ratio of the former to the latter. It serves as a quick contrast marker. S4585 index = 50.9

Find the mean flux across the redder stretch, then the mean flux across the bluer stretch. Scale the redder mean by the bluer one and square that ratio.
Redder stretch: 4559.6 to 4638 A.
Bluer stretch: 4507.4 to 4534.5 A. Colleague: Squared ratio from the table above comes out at 1.18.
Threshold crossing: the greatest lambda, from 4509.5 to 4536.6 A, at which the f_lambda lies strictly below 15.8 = 4535.51 A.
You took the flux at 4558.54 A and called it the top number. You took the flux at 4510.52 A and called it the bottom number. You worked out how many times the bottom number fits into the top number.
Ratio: 1.04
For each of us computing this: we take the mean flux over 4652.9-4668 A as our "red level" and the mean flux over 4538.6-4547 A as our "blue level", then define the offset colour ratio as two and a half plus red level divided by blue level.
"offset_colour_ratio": 3.55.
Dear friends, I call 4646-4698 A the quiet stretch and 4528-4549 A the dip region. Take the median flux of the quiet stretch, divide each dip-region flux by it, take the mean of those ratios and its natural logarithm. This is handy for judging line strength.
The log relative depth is -0.15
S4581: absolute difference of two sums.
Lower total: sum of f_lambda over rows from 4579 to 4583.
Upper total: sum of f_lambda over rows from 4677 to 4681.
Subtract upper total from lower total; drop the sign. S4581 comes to 3.6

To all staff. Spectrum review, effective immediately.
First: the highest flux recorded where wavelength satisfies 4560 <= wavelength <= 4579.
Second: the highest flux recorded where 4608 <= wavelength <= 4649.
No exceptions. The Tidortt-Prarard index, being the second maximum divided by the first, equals 1.02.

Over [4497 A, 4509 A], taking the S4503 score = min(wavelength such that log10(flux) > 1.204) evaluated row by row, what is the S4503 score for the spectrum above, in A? 4504.29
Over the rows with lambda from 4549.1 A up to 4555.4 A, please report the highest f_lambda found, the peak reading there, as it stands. 15.68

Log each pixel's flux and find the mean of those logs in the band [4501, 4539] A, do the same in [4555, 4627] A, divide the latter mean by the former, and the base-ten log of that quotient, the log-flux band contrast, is 0.013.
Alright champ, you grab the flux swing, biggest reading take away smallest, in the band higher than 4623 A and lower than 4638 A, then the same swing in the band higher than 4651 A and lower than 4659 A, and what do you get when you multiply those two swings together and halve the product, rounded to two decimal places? 1.31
